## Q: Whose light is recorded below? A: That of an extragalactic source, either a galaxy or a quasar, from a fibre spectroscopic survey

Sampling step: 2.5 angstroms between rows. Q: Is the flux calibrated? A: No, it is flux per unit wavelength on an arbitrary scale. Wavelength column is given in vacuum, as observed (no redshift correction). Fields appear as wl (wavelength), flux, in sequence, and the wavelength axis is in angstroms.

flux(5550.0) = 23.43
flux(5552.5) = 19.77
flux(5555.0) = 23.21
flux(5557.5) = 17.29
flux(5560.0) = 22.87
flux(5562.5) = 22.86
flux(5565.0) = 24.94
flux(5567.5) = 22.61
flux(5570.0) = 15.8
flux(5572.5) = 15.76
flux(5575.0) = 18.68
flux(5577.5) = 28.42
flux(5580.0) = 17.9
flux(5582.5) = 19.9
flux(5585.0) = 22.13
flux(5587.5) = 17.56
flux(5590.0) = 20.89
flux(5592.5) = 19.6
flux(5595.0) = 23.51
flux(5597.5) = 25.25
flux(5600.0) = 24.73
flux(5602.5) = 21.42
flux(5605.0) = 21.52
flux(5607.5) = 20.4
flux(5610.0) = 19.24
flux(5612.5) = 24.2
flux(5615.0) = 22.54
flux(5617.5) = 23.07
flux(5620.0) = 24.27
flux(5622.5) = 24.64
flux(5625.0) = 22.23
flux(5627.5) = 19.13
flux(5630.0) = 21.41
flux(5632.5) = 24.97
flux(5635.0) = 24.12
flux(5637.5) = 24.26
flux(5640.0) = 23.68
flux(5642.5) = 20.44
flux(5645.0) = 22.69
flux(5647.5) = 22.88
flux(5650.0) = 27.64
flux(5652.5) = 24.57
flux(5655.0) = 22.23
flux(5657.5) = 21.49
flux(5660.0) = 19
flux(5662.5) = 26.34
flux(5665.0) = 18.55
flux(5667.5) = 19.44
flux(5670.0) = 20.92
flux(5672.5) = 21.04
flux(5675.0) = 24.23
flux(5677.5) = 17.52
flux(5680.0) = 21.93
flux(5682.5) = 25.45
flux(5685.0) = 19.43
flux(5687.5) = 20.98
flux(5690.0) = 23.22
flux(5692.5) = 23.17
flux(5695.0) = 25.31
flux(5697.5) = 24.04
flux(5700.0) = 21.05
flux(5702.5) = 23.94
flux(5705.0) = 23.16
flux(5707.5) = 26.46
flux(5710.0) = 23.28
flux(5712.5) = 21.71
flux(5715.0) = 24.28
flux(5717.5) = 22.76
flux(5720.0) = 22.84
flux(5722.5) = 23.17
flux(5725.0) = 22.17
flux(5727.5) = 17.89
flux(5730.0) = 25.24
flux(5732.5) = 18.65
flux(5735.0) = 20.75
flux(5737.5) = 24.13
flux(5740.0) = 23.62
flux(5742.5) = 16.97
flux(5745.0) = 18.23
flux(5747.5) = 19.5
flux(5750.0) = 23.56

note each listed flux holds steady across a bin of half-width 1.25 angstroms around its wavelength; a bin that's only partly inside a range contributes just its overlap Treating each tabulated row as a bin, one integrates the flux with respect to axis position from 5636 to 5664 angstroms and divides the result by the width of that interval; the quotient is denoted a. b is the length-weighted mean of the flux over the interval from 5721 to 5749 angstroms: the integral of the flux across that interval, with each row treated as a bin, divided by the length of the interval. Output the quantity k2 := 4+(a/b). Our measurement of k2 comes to 5.10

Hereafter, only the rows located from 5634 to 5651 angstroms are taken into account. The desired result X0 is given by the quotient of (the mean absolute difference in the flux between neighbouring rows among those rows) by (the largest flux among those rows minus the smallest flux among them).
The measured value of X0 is 0.26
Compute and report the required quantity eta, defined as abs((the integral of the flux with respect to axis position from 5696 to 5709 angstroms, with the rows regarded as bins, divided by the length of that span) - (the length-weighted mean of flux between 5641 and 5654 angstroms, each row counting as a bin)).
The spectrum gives 0.1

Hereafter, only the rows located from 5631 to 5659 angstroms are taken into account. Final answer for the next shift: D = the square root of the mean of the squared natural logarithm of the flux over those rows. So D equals 3.16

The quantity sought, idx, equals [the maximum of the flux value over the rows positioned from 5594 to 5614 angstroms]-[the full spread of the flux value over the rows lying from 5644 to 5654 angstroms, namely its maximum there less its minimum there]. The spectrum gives 20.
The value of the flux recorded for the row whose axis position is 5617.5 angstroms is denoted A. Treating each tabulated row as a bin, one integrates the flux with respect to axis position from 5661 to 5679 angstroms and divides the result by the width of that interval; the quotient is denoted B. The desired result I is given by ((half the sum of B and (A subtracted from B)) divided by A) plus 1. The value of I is 1.42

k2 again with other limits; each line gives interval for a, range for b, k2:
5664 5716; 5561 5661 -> 5.01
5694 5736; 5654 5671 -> 5.08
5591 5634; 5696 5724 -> 4.96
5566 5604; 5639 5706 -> 4.94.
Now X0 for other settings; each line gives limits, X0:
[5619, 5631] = 0.37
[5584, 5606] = 0.31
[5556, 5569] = 0.33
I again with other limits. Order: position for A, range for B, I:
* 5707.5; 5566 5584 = 1.25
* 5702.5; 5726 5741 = 1.41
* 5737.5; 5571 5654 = 1.42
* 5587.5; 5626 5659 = 1.81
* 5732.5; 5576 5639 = 1.69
